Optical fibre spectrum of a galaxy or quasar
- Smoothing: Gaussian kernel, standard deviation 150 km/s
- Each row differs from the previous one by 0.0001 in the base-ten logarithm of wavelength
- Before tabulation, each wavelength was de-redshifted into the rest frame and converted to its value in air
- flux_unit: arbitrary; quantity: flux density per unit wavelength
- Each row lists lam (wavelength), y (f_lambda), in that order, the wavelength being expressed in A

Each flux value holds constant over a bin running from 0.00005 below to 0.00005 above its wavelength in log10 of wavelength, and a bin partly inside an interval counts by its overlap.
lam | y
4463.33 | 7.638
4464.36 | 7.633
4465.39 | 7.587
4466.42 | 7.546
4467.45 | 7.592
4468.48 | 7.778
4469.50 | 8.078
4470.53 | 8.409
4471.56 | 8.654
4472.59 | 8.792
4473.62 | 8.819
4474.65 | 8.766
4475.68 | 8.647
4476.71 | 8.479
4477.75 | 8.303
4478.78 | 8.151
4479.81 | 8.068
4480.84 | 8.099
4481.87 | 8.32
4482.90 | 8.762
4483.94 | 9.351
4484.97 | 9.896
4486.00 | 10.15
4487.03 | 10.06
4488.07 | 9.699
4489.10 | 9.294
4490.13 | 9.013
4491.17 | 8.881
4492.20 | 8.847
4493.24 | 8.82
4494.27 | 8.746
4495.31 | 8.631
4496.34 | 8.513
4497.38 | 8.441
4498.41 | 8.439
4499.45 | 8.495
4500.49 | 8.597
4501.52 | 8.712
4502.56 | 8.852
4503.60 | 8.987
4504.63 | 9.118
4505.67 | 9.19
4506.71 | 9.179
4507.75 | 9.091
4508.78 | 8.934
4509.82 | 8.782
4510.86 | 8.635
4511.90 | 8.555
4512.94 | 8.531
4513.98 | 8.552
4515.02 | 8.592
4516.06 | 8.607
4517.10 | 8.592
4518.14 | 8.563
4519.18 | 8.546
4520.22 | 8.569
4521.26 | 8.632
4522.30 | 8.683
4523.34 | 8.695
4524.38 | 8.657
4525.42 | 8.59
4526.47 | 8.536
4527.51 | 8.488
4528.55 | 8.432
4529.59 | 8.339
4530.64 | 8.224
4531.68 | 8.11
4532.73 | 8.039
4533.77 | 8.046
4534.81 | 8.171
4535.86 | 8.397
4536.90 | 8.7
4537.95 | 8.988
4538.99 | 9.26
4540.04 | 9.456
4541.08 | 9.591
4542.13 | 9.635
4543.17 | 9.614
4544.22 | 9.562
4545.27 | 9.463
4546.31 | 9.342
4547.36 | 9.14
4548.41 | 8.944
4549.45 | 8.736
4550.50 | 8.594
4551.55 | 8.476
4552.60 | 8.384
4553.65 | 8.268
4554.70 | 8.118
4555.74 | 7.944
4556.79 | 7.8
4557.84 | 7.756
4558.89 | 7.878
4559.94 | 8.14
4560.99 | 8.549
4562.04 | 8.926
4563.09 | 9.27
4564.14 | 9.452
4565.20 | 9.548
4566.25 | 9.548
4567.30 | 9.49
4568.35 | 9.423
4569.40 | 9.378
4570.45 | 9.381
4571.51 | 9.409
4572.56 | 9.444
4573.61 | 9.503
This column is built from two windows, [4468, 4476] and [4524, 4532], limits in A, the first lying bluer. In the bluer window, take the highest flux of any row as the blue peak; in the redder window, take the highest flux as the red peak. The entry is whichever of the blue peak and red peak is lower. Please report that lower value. 8.7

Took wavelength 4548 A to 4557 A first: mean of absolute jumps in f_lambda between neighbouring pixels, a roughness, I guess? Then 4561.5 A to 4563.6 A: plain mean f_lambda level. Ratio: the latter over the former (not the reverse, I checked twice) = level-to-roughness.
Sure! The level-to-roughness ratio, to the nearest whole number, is 64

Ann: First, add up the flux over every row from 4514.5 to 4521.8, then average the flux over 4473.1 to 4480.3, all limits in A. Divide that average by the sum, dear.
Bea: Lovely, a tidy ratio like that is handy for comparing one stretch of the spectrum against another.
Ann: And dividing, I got 0.141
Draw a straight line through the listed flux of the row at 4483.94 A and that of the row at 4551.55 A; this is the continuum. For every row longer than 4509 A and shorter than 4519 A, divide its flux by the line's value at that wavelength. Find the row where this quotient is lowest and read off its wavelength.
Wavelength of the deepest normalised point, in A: 4512.94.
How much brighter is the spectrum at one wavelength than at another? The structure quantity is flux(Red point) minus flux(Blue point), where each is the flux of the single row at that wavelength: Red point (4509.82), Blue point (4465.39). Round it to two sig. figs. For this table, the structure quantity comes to 1.2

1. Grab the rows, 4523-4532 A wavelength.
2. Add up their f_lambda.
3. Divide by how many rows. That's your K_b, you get 8.5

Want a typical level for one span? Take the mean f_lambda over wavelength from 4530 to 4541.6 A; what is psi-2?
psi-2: 8.63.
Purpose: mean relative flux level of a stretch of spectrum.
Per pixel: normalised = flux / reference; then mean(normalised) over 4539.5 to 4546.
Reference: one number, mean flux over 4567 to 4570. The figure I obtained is 1.01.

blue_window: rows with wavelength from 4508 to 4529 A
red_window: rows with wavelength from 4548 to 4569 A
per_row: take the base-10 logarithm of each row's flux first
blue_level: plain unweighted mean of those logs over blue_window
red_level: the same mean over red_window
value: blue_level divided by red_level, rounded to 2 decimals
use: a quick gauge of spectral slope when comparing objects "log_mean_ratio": 1.00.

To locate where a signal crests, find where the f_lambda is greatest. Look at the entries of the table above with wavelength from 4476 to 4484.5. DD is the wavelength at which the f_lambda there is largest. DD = 4483.94 A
